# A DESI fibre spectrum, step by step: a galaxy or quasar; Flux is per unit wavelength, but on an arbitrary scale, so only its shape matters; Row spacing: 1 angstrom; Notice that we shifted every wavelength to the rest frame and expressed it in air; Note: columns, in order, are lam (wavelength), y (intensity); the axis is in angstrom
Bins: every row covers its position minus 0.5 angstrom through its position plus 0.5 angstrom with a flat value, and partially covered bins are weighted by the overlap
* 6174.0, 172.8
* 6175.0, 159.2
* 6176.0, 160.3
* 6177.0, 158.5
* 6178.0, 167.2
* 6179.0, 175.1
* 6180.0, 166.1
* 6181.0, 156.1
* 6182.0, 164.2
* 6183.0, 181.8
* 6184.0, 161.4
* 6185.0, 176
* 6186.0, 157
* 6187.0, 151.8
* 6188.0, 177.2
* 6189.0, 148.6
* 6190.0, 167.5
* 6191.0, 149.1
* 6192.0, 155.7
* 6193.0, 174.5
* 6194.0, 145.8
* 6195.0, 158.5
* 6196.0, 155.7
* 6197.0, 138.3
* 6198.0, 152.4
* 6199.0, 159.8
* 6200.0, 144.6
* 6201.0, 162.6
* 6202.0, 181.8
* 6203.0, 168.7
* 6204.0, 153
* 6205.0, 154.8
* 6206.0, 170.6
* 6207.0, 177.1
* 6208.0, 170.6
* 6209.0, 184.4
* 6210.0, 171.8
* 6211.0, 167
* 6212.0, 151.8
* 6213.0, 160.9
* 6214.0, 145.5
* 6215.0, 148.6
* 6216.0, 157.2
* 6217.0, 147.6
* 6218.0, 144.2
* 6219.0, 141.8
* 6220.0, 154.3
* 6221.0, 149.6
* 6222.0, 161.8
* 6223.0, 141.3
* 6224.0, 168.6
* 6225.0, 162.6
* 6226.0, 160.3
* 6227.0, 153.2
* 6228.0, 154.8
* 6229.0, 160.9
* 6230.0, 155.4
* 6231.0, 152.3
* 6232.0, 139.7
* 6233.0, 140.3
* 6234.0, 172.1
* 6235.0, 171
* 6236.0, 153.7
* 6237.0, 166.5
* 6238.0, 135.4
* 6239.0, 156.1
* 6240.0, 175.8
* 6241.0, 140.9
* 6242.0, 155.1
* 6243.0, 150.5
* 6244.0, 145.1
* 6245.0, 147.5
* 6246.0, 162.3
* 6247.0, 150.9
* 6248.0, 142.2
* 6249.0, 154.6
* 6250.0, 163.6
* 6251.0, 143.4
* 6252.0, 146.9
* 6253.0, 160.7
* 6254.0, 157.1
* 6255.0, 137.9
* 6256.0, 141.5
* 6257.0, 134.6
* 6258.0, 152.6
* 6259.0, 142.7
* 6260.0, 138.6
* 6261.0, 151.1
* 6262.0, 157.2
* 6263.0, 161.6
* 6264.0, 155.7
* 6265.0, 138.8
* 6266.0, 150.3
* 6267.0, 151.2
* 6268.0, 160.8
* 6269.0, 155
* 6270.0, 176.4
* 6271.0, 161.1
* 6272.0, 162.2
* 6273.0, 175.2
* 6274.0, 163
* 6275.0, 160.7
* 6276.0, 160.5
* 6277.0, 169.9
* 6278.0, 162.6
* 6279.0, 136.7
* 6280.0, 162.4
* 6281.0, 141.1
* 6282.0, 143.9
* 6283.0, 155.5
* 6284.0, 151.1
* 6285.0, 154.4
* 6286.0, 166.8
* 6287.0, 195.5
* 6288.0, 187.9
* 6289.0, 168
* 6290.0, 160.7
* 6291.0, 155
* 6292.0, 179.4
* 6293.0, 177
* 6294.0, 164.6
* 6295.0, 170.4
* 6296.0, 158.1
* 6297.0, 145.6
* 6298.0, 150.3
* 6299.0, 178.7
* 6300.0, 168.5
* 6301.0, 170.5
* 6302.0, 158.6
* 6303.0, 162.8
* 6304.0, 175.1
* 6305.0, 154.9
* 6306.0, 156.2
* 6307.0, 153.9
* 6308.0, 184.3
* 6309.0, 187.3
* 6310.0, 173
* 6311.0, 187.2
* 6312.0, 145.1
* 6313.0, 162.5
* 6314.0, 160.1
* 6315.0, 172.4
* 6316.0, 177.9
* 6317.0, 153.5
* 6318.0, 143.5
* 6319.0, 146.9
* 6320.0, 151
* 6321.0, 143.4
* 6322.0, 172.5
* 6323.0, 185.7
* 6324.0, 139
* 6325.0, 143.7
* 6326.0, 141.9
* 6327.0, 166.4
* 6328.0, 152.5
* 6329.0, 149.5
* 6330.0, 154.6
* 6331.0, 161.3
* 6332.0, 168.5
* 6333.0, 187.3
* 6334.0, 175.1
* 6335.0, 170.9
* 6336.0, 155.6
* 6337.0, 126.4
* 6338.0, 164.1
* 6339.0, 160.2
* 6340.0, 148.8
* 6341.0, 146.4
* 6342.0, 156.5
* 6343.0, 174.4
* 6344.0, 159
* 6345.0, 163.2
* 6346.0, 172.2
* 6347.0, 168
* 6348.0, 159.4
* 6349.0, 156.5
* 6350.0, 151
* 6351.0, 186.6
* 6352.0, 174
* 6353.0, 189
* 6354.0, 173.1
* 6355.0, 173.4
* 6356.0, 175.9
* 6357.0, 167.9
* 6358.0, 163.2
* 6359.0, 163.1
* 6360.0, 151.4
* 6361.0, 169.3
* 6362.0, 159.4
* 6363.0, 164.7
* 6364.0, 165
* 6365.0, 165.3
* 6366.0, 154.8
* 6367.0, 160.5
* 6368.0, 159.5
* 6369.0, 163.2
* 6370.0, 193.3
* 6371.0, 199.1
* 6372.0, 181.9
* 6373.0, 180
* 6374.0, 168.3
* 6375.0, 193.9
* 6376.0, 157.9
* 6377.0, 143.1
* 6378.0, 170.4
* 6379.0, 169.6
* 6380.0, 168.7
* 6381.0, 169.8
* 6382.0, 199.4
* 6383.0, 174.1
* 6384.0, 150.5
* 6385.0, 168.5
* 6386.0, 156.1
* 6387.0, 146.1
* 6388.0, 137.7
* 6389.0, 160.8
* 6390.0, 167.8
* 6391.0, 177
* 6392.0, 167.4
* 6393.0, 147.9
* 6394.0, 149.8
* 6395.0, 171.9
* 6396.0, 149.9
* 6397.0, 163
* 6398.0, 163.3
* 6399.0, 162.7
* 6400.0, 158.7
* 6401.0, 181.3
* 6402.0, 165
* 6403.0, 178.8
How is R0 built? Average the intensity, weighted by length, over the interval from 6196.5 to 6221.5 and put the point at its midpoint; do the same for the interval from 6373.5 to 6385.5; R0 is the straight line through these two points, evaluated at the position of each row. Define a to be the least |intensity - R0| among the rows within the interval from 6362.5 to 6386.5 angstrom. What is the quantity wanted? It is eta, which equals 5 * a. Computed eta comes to 0.6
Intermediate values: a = 0.12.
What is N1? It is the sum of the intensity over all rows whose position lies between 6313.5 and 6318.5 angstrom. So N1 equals 807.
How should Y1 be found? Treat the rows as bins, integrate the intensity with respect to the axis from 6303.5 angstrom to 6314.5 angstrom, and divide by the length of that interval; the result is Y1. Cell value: 167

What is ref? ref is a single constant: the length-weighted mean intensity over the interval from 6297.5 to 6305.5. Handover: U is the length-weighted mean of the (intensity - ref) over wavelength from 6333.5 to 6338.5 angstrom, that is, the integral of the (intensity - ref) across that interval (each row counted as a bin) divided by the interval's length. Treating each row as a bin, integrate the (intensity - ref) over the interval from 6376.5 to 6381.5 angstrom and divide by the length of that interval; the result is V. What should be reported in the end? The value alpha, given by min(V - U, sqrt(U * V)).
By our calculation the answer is 2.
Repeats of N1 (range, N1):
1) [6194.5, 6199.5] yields 765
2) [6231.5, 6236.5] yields 777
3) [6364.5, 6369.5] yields 803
